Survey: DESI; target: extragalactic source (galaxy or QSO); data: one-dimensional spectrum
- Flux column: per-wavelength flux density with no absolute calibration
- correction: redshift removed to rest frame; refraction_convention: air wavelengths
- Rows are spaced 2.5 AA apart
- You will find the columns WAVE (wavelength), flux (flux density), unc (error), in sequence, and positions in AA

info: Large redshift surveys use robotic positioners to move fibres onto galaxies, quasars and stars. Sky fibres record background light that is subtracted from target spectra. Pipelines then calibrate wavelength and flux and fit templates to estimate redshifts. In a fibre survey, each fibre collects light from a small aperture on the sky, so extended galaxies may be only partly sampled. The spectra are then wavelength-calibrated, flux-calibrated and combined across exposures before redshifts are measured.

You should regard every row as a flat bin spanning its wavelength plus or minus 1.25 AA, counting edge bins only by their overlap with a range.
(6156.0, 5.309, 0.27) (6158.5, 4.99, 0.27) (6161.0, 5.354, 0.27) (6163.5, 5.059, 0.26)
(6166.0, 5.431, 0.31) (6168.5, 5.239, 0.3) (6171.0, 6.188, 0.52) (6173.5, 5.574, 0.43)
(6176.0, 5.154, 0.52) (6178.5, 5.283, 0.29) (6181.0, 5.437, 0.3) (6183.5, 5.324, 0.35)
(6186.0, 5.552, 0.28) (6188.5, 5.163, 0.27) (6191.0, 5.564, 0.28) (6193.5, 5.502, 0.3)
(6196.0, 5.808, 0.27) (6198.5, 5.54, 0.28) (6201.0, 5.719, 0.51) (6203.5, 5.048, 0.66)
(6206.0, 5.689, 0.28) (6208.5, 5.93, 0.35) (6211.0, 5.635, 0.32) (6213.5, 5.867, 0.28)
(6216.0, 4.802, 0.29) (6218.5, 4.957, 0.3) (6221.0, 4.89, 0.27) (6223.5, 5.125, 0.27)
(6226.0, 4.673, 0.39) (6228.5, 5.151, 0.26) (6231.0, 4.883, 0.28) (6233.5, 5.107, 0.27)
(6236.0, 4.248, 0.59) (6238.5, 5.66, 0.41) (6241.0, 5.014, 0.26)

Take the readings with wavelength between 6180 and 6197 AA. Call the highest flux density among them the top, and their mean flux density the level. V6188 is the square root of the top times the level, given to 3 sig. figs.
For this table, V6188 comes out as 5.64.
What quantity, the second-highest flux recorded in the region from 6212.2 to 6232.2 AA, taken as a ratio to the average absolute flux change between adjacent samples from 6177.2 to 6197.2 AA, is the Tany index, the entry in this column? 22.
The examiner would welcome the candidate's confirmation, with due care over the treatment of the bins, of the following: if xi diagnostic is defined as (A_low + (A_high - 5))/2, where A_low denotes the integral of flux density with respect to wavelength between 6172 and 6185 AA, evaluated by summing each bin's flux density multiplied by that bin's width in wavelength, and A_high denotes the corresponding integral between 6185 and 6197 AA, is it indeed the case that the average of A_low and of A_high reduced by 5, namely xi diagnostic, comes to 65.5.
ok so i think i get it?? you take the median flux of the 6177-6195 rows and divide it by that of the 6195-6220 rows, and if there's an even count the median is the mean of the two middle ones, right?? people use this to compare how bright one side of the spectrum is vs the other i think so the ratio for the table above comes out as 0.96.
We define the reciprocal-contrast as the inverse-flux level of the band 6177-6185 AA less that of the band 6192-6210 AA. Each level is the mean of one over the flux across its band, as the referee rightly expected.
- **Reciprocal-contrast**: 0.008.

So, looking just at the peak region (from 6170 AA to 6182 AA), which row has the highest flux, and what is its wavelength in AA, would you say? 6171.0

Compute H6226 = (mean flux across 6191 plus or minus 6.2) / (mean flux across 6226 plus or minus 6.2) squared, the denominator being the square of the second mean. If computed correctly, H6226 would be 0.226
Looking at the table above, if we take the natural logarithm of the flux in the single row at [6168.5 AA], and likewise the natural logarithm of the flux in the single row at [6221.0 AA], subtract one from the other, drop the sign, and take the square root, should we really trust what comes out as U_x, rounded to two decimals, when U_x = 0.26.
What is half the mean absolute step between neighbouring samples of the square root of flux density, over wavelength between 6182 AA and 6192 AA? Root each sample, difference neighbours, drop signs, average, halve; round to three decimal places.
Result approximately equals 0.037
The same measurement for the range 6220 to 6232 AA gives 0.040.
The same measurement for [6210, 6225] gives 0.038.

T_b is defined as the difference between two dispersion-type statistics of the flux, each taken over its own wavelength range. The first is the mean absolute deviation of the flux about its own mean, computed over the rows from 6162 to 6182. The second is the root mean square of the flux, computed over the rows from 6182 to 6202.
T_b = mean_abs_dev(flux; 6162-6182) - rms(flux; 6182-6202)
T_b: -5.29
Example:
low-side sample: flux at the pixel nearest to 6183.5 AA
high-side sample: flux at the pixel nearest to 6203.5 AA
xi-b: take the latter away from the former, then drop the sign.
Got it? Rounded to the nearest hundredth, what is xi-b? 0.28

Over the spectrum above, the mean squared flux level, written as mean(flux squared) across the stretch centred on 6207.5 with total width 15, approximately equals 32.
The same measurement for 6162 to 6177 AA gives 30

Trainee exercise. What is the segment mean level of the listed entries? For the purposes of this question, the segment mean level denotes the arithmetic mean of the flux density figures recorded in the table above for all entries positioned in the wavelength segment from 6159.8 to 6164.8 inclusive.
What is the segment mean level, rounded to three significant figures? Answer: 5.21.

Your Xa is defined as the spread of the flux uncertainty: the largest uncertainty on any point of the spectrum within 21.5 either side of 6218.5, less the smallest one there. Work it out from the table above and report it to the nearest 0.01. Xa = 0.40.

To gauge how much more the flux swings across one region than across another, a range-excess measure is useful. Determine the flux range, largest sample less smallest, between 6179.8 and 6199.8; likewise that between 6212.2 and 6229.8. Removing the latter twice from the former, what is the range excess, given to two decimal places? -1.74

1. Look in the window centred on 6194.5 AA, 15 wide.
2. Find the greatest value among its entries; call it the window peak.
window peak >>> 5.808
